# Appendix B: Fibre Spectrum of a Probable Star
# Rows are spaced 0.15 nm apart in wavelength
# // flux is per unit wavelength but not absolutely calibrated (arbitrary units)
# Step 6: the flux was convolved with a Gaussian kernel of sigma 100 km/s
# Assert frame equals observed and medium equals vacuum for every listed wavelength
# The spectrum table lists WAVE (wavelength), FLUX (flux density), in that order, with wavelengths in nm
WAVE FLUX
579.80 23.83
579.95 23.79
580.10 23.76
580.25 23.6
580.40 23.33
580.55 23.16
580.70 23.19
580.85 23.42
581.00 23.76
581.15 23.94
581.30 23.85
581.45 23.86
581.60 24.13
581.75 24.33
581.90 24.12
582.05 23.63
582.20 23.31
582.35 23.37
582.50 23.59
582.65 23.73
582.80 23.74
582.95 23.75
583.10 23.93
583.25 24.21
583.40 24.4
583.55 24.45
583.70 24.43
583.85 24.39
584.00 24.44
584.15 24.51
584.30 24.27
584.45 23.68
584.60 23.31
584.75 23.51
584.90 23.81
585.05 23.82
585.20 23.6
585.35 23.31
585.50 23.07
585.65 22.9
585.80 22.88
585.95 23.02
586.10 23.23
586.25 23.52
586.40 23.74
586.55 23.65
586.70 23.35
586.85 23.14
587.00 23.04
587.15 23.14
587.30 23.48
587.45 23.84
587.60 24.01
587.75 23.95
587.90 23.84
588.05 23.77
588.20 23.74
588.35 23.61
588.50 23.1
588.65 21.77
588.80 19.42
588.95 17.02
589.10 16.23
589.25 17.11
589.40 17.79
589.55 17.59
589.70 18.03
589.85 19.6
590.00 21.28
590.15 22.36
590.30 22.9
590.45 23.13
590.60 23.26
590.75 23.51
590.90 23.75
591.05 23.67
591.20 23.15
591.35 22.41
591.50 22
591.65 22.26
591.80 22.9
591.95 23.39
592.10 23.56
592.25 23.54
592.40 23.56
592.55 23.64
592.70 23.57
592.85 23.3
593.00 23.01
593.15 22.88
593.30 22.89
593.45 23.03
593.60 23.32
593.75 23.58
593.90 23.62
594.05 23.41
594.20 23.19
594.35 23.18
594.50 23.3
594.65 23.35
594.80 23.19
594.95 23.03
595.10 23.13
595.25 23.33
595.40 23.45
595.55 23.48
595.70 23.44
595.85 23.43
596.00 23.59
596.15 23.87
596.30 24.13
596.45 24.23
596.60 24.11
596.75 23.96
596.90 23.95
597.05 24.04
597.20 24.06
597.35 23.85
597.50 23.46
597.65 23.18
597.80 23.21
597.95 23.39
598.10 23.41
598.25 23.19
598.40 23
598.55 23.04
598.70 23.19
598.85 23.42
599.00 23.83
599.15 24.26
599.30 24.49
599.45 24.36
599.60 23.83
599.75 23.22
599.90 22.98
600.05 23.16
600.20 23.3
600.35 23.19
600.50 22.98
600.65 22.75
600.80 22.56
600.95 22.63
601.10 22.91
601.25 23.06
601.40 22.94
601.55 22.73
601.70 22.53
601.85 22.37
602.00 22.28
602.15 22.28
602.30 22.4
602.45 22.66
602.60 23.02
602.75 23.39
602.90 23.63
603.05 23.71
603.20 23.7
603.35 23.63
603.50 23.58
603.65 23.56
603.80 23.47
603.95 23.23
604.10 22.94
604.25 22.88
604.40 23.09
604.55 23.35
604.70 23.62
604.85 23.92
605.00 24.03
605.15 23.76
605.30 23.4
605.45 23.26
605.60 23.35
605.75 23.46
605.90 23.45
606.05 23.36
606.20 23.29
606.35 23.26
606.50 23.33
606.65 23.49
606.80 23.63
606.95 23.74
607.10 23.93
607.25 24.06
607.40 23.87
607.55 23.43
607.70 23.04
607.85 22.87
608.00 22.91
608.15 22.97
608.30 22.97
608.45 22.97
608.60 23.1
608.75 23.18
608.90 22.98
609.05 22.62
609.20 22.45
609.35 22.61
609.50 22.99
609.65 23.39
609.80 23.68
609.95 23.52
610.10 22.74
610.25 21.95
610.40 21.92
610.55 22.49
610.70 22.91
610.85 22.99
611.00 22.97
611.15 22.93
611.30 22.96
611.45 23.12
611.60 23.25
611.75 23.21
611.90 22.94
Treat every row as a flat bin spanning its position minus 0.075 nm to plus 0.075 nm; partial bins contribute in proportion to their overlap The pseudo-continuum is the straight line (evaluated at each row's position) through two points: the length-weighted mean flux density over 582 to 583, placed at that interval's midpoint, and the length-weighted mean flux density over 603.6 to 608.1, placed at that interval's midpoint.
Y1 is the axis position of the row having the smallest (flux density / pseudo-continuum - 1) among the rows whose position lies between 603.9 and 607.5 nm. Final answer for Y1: 604.25 nm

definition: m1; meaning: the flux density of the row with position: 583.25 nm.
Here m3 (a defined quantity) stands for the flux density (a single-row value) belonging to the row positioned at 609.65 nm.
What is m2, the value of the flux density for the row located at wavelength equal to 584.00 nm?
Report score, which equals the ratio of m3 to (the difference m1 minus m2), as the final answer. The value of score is -102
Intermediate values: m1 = 24.21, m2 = 24.44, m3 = 23.39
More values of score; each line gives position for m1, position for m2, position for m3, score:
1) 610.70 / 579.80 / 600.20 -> -25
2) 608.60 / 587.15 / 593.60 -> -583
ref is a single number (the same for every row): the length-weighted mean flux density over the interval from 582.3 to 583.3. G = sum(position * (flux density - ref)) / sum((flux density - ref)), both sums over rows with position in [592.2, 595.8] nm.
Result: 594.02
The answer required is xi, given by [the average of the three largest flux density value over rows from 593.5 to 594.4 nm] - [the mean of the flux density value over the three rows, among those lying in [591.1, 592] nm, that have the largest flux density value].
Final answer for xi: 0.39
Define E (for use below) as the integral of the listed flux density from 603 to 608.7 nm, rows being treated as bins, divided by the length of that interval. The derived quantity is 23.4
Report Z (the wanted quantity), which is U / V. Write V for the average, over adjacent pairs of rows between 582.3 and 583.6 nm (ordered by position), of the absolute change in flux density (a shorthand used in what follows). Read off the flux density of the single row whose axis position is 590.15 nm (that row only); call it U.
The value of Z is 166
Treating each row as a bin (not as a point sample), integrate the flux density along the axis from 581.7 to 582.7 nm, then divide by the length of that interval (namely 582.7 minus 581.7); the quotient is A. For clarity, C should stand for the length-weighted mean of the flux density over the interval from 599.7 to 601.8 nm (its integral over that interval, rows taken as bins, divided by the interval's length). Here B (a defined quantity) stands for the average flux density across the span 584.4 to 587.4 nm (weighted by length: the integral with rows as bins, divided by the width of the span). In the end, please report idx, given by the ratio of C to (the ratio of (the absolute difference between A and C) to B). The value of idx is 672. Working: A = 23.7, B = 23.4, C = 22.9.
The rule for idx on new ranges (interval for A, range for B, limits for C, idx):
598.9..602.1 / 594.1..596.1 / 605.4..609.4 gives 5868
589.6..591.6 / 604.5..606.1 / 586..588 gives 410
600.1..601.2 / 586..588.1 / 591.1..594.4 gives 2220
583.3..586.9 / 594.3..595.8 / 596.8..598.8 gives 2408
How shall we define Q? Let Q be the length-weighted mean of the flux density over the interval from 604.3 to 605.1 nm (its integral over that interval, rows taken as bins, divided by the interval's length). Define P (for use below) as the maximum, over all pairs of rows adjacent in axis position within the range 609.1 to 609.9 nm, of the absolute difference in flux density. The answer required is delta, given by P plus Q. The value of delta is 24.0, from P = 0.40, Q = 23.6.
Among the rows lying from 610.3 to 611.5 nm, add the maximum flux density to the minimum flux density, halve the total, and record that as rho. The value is 22.5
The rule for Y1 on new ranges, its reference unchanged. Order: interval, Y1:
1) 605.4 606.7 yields 605.45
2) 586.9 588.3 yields 587.00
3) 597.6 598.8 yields 598.40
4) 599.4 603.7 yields 602.00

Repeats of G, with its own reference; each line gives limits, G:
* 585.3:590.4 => 588.99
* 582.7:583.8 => 583.48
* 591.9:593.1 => 592.59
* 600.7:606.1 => 602.60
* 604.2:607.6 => 605.43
